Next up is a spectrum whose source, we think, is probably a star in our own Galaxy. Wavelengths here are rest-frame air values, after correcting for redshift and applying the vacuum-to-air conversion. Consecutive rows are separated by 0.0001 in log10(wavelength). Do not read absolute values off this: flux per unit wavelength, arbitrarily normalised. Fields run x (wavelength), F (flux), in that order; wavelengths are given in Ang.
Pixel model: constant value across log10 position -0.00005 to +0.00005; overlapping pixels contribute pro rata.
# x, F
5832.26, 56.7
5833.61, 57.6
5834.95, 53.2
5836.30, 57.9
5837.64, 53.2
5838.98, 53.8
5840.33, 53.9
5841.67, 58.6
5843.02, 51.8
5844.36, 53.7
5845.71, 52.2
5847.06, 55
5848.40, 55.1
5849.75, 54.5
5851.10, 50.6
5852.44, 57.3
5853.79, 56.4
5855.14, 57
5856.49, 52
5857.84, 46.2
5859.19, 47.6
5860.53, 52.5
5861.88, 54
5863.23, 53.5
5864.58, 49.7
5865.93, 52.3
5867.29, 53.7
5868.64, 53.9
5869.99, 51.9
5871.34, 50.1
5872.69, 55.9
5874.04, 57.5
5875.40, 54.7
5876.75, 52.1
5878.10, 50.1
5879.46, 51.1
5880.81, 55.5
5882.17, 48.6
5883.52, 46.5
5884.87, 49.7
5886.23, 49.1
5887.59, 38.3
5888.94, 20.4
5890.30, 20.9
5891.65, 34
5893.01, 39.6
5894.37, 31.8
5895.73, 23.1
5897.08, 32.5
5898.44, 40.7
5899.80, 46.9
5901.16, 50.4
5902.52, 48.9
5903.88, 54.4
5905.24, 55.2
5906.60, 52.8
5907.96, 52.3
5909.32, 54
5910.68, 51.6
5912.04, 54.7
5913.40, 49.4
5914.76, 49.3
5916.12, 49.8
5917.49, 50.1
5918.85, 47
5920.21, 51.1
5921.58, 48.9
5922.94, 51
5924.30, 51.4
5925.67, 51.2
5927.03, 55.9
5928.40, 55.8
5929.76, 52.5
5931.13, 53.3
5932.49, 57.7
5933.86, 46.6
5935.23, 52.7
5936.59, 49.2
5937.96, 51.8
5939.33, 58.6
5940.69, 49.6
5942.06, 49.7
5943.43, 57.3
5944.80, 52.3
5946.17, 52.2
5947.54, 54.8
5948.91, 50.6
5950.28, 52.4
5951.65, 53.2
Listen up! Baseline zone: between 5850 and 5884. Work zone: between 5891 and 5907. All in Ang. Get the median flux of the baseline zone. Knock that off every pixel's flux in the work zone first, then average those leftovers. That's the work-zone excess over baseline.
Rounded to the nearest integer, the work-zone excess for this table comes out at -10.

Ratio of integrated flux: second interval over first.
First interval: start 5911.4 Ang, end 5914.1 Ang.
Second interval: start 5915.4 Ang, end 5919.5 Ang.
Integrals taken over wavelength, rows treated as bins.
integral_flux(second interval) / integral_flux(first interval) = 1.4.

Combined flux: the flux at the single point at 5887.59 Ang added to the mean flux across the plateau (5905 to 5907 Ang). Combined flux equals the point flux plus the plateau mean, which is 92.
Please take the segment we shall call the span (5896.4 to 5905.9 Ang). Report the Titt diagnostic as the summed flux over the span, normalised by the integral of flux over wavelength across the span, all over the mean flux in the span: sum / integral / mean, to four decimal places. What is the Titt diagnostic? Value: 0.0157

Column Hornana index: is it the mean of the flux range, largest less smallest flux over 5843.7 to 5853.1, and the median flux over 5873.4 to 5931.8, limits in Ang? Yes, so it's 28.4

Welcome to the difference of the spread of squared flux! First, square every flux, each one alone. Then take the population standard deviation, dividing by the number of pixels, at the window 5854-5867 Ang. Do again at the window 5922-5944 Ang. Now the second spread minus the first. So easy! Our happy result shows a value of 31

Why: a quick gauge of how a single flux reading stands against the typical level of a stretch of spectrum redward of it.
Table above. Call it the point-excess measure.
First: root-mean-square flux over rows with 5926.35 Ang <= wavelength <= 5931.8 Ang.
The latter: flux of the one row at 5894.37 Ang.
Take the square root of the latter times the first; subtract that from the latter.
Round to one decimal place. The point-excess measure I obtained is -9.8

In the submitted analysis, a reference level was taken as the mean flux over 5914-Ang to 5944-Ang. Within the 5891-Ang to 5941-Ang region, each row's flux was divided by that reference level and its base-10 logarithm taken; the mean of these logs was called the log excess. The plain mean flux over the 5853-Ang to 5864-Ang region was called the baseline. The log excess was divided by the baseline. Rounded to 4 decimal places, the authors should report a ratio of -0.0006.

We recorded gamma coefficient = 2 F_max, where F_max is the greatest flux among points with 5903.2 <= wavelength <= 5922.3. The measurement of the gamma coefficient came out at 110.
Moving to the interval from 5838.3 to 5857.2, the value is 117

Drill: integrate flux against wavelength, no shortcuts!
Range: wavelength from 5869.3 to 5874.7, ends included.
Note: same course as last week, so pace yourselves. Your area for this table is 291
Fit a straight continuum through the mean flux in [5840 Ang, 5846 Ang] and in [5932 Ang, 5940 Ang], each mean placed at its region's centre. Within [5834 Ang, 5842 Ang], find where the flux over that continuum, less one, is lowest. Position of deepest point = 5834.95 Ang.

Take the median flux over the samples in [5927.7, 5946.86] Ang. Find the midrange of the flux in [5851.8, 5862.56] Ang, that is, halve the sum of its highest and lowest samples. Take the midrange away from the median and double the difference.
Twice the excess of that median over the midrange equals 1.3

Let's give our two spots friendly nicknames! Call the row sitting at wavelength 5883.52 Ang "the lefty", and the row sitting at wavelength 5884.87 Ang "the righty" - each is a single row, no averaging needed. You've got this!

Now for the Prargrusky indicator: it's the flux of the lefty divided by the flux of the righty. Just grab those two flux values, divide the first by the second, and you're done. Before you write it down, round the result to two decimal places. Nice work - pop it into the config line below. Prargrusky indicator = 0.94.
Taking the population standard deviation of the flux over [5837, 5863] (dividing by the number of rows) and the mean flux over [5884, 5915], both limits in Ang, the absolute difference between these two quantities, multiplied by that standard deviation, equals 122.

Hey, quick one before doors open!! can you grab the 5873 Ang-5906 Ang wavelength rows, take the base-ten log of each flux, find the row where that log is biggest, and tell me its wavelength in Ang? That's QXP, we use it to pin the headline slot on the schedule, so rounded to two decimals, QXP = 5874.04 Ang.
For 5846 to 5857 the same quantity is 5852.44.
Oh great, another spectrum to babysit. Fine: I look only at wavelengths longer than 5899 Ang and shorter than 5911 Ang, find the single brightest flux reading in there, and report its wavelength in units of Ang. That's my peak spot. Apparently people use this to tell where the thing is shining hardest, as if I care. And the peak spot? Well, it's 5905.24 Ang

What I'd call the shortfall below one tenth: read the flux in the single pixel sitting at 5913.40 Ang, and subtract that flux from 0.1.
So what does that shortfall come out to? -49.3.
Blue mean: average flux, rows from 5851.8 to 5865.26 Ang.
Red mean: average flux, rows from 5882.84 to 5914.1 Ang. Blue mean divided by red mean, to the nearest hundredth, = 1.21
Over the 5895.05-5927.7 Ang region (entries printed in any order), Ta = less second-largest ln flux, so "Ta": -4.01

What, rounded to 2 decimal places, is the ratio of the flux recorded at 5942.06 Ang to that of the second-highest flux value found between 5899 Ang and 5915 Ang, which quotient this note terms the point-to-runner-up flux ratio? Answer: 0.91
